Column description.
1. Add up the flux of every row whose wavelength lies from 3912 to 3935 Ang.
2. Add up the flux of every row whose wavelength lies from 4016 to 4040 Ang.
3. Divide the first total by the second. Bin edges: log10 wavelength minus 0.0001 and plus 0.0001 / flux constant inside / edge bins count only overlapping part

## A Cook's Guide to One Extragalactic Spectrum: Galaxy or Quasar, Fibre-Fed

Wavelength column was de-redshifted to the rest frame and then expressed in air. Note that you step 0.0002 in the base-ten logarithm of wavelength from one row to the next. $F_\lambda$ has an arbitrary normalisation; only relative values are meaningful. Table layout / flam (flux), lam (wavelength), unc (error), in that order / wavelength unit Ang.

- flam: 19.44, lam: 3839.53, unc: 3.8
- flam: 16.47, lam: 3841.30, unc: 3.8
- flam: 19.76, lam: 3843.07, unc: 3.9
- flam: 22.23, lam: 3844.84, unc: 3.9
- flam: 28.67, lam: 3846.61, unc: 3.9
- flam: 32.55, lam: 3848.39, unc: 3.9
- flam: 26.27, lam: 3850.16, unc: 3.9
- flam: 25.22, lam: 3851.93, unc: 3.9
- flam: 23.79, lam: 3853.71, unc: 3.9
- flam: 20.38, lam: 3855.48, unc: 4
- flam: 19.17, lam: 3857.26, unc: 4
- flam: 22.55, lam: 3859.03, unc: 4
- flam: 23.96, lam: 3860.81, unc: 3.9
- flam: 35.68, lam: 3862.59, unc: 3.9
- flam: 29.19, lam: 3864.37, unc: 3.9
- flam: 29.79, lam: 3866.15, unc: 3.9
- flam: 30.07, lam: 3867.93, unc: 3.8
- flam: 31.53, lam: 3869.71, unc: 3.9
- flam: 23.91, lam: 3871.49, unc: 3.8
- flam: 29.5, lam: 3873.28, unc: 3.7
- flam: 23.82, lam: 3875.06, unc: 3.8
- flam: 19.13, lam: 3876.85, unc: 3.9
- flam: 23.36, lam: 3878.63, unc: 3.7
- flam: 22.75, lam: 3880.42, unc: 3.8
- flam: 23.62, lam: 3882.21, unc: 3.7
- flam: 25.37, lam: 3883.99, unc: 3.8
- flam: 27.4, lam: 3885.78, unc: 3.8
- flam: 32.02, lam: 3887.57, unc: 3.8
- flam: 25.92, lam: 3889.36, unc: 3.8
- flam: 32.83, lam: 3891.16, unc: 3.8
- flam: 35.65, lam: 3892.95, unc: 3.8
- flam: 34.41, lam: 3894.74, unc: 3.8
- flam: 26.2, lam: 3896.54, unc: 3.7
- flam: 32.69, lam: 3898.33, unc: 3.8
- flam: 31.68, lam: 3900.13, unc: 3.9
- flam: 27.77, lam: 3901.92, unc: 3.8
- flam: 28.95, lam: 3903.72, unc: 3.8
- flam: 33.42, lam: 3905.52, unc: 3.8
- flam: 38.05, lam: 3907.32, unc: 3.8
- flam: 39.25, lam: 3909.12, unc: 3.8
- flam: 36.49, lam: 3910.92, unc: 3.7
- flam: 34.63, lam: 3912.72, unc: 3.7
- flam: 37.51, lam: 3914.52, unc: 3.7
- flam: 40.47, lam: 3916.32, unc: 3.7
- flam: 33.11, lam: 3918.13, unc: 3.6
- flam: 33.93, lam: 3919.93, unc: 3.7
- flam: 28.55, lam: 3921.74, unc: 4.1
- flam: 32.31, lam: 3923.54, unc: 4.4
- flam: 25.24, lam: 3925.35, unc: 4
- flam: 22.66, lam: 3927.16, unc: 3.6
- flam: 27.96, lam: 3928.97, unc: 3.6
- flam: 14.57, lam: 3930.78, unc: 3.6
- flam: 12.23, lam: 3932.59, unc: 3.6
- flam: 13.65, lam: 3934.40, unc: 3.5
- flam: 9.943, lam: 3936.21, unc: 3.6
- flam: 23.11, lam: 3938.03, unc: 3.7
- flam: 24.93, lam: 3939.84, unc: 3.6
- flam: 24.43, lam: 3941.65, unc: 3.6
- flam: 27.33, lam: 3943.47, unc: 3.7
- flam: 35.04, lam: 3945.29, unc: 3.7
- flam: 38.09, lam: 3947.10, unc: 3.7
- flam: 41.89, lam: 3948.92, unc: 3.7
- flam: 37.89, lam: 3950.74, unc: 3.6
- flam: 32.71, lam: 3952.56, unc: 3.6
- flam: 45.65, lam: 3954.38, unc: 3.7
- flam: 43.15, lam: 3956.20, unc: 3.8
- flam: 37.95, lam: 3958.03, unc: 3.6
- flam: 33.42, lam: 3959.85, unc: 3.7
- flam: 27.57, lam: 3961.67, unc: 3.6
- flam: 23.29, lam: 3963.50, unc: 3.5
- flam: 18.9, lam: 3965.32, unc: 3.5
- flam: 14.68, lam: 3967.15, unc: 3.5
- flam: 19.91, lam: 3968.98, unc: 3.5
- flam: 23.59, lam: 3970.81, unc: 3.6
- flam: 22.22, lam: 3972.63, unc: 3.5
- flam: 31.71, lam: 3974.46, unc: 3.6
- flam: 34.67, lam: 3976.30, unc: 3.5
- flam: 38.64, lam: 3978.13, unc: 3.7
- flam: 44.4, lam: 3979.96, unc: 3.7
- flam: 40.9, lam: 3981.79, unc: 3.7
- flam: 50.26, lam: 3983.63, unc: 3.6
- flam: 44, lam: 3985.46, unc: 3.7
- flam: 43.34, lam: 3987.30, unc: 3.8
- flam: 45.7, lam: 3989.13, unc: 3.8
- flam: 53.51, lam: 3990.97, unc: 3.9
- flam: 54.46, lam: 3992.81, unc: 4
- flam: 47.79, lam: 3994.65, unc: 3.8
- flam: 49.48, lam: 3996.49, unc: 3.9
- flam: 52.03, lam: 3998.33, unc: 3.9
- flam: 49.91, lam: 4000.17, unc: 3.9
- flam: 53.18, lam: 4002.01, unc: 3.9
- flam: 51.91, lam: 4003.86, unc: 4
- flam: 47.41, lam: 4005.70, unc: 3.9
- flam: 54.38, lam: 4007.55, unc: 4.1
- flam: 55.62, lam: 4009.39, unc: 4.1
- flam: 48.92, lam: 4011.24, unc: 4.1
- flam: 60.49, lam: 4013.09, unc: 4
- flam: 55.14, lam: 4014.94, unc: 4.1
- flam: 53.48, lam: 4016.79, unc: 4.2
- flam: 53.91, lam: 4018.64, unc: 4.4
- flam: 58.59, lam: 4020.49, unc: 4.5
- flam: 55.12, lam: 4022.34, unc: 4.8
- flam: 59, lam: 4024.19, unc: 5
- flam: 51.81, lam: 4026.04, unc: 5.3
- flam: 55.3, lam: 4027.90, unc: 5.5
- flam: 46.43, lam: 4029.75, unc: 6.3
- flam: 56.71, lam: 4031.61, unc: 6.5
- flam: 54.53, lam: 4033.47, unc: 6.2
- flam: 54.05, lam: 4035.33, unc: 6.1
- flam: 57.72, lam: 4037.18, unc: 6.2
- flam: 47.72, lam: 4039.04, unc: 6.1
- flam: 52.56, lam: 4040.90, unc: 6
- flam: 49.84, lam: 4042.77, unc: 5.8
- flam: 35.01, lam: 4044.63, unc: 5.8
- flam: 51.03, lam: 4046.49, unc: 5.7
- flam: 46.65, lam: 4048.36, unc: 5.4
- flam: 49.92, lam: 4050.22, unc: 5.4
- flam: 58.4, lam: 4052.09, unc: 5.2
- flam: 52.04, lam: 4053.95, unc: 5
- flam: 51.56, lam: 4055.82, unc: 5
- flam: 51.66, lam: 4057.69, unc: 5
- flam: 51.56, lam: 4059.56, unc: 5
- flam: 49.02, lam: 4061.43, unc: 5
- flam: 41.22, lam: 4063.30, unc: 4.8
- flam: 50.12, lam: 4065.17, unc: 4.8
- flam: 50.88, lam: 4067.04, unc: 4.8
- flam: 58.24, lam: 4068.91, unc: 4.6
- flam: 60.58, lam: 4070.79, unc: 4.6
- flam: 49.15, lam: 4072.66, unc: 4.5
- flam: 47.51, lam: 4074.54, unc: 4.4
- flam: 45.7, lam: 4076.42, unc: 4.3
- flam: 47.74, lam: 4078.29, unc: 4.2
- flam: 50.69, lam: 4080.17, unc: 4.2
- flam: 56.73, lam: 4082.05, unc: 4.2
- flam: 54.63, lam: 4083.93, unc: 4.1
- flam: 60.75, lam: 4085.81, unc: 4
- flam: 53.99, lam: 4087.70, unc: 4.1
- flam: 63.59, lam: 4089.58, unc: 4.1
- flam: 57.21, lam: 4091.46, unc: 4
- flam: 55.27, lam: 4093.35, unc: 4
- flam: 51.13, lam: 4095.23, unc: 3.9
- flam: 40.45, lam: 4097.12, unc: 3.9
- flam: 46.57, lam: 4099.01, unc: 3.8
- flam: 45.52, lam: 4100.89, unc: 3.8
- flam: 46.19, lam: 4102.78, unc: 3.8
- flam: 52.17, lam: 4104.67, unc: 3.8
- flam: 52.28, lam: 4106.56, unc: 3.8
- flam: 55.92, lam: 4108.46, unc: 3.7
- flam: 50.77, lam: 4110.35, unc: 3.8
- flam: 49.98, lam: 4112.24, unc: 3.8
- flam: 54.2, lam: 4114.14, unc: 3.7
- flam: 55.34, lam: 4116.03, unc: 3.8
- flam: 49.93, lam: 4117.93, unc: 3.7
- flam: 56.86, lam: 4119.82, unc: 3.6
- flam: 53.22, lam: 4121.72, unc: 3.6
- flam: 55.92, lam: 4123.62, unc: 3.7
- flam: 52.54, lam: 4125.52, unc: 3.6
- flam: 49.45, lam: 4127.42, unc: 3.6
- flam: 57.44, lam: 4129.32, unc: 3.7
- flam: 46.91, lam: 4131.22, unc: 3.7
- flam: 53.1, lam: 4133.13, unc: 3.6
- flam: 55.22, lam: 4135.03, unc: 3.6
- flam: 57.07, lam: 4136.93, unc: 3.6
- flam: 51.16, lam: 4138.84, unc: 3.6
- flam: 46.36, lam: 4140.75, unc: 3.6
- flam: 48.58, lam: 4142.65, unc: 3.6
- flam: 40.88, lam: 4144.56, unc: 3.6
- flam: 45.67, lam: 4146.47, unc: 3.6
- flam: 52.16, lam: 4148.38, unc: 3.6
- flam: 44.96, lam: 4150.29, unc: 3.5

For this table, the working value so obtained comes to 0.51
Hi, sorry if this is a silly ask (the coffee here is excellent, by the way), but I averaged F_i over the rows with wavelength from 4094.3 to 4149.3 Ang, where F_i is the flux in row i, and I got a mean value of 51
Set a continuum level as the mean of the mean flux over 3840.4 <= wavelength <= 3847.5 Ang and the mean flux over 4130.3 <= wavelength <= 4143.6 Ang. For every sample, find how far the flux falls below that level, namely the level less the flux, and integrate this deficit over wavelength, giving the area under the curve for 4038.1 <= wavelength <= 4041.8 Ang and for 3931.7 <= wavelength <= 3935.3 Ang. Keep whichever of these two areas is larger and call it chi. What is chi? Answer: 85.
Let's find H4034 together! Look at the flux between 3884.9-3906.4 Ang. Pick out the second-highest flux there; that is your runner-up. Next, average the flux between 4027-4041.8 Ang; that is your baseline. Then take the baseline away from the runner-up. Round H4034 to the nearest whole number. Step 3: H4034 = -19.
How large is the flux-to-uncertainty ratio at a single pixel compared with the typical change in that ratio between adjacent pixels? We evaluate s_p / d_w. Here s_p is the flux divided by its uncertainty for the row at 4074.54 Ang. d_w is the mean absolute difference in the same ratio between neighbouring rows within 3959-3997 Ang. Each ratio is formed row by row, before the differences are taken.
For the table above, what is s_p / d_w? 9.4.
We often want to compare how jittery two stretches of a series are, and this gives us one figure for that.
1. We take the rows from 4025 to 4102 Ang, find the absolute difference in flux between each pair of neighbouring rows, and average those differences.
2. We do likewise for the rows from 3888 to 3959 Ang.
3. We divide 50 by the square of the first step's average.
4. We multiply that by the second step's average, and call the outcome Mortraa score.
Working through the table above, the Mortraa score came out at 8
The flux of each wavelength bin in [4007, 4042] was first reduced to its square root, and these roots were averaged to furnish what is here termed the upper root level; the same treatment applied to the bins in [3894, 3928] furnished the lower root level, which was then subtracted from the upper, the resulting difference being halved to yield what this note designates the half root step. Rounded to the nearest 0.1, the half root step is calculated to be 0.8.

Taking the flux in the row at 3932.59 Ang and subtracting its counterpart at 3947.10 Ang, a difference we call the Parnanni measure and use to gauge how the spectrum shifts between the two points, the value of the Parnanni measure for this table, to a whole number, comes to -26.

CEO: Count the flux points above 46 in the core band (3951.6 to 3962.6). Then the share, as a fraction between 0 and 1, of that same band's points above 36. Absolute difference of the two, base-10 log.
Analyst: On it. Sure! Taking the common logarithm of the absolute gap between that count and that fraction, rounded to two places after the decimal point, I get -0.30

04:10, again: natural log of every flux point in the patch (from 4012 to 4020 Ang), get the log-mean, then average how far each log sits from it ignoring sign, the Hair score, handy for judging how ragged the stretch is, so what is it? 0.041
